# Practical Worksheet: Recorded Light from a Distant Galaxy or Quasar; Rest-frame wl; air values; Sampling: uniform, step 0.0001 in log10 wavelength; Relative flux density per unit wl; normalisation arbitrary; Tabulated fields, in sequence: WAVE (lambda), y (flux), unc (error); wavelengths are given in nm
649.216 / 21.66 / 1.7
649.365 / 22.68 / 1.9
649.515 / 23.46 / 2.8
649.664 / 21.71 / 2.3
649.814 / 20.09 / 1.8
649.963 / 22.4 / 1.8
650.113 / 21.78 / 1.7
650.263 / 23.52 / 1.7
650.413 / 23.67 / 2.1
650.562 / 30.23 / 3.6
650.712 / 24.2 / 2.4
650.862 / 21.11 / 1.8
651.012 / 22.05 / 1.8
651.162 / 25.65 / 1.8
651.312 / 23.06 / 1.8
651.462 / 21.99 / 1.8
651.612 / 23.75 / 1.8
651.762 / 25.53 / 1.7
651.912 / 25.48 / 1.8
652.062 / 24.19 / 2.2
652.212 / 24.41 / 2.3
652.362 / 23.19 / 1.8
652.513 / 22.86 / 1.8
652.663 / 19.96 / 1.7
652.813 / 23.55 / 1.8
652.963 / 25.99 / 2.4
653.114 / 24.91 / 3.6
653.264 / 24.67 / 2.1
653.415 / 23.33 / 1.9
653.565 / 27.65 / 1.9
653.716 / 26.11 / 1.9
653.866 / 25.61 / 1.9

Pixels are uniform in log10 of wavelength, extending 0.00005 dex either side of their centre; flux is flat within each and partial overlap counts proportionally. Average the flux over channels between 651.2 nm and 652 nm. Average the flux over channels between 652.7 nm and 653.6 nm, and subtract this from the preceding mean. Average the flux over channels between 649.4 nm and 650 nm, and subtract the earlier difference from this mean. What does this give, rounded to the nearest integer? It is 23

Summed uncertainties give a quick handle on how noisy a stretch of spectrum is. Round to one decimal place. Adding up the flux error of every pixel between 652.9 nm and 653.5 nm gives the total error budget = 10.0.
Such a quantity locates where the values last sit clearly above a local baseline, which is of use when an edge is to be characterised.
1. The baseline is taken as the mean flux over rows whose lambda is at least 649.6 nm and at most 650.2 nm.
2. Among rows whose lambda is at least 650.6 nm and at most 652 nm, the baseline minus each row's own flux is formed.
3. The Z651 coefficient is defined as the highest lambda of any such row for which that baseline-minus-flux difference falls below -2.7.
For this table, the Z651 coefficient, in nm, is 651.912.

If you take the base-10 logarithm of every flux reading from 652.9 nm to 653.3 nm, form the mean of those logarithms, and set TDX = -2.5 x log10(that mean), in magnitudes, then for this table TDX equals -0.366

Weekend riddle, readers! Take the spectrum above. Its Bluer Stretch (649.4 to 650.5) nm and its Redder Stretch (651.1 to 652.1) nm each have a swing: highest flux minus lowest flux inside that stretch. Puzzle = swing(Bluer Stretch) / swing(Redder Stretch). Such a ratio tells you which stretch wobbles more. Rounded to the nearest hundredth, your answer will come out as 0.98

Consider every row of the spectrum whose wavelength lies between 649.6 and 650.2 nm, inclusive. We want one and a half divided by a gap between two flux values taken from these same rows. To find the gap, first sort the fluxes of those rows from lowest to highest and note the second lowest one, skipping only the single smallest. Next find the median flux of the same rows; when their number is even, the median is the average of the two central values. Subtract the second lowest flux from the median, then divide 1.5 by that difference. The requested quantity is 43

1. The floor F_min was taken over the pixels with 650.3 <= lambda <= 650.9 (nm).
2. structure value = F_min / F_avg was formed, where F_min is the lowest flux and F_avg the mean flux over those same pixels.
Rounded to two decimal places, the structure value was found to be 0.85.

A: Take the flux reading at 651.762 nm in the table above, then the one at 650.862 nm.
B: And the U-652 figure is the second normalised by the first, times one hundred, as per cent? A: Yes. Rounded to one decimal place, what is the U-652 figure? 82.7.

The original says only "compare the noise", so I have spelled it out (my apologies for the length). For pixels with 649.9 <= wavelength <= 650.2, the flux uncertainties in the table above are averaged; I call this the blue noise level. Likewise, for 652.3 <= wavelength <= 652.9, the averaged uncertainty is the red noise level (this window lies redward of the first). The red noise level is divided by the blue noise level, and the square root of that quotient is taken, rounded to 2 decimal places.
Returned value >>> 1.01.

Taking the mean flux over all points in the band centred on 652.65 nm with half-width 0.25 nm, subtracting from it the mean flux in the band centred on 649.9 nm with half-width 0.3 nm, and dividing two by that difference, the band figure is 3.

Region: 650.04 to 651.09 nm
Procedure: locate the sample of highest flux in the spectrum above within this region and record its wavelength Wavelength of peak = 650.562 nm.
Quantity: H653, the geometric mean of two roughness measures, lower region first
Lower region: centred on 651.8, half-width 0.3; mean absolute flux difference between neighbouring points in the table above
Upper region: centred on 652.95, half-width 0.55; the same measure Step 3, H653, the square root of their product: 1.4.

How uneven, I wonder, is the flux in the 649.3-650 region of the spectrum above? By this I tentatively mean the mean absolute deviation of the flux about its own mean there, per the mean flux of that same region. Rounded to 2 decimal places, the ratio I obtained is 0.04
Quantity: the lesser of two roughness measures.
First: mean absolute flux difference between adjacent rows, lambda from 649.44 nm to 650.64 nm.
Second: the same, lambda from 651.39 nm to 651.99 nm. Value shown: 1.20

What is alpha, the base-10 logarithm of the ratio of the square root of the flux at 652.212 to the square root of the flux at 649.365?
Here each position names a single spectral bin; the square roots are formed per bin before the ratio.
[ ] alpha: 0.016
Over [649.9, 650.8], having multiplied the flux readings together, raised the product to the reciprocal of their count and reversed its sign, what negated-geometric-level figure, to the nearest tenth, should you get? -24.2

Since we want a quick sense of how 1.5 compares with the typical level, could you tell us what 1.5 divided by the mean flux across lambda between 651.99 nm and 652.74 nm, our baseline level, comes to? 0.065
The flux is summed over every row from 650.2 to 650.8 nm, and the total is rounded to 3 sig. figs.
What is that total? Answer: 102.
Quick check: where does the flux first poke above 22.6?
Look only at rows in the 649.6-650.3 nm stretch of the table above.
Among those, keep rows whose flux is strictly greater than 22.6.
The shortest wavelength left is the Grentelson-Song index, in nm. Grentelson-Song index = 650.263 nm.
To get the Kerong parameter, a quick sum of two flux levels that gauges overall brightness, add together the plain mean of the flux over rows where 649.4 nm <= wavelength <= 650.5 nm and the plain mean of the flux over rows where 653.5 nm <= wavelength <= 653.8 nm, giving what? 49.3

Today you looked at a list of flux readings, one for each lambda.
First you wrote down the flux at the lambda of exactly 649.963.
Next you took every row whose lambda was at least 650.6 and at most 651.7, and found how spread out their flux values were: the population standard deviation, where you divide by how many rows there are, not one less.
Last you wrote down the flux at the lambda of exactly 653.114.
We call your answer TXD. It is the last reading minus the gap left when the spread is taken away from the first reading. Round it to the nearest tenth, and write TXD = 3.9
